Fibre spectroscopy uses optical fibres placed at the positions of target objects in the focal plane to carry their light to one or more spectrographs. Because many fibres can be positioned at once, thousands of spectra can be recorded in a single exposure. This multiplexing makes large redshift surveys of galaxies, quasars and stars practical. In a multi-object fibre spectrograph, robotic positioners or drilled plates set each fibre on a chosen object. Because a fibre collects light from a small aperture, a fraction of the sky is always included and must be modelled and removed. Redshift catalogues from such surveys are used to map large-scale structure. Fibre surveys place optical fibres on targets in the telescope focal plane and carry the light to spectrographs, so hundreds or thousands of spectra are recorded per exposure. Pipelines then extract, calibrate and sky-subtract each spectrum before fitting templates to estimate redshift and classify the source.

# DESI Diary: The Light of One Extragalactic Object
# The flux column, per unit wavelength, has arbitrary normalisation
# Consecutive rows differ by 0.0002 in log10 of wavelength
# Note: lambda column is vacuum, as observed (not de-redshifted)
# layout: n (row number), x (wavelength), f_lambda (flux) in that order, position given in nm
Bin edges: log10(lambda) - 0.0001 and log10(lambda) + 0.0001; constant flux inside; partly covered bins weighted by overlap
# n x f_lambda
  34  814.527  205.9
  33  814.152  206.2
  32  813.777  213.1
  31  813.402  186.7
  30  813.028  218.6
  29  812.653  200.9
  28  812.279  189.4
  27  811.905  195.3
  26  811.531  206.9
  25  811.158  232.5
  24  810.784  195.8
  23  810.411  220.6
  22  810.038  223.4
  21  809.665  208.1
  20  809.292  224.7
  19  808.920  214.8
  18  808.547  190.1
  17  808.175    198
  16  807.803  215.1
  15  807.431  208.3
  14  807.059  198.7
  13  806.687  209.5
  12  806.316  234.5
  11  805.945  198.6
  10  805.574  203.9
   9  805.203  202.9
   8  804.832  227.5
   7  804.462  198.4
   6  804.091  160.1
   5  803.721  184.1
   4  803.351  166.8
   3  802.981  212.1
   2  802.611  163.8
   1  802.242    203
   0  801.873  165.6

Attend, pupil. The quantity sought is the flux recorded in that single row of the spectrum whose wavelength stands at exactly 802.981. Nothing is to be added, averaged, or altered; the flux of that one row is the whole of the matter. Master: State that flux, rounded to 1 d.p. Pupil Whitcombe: 212.1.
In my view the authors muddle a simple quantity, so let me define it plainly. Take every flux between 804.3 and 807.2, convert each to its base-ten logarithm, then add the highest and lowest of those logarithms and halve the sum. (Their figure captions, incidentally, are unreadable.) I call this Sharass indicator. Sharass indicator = 2.33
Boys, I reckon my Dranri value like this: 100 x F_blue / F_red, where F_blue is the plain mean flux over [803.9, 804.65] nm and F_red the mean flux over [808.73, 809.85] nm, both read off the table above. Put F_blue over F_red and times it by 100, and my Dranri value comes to 83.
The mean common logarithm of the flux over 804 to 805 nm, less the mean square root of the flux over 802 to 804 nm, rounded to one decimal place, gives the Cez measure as -11.3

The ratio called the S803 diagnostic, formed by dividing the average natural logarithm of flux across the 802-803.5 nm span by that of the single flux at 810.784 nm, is 0.99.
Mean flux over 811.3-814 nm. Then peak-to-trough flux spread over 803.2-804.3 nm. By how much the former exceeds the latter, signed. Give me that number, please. 178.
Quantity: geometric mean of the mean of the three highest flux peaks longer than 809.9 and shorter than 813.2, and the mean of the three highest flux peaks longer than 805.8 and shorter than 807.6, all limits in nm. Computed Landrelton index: 221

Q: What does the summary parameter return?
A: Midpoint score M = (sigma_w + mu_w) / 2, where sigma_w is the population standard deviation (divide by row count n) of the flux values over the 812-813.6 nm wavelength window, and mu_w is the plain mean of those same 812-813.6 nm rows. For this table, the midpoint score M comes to 106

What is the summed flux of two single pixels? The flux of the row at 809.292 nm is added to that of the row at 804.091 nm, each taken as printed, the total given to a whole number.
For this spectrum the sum 385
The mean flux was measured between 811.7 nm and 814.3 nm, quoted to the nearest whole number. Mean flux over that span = 201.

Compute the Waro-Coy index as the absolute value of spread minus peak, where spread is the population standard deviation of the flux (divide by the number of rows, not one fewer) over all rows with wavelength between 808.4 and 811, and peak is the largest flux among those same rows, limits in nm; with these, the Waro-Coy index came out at 212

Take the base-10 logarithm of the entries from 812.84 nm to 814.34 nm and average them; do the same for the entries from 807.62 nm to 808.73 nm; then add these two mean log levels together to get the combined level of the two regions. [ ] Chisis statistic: 4.62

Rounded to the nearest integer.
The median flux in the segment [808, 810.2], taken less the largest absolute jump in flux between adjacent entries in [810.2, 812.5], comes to 175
